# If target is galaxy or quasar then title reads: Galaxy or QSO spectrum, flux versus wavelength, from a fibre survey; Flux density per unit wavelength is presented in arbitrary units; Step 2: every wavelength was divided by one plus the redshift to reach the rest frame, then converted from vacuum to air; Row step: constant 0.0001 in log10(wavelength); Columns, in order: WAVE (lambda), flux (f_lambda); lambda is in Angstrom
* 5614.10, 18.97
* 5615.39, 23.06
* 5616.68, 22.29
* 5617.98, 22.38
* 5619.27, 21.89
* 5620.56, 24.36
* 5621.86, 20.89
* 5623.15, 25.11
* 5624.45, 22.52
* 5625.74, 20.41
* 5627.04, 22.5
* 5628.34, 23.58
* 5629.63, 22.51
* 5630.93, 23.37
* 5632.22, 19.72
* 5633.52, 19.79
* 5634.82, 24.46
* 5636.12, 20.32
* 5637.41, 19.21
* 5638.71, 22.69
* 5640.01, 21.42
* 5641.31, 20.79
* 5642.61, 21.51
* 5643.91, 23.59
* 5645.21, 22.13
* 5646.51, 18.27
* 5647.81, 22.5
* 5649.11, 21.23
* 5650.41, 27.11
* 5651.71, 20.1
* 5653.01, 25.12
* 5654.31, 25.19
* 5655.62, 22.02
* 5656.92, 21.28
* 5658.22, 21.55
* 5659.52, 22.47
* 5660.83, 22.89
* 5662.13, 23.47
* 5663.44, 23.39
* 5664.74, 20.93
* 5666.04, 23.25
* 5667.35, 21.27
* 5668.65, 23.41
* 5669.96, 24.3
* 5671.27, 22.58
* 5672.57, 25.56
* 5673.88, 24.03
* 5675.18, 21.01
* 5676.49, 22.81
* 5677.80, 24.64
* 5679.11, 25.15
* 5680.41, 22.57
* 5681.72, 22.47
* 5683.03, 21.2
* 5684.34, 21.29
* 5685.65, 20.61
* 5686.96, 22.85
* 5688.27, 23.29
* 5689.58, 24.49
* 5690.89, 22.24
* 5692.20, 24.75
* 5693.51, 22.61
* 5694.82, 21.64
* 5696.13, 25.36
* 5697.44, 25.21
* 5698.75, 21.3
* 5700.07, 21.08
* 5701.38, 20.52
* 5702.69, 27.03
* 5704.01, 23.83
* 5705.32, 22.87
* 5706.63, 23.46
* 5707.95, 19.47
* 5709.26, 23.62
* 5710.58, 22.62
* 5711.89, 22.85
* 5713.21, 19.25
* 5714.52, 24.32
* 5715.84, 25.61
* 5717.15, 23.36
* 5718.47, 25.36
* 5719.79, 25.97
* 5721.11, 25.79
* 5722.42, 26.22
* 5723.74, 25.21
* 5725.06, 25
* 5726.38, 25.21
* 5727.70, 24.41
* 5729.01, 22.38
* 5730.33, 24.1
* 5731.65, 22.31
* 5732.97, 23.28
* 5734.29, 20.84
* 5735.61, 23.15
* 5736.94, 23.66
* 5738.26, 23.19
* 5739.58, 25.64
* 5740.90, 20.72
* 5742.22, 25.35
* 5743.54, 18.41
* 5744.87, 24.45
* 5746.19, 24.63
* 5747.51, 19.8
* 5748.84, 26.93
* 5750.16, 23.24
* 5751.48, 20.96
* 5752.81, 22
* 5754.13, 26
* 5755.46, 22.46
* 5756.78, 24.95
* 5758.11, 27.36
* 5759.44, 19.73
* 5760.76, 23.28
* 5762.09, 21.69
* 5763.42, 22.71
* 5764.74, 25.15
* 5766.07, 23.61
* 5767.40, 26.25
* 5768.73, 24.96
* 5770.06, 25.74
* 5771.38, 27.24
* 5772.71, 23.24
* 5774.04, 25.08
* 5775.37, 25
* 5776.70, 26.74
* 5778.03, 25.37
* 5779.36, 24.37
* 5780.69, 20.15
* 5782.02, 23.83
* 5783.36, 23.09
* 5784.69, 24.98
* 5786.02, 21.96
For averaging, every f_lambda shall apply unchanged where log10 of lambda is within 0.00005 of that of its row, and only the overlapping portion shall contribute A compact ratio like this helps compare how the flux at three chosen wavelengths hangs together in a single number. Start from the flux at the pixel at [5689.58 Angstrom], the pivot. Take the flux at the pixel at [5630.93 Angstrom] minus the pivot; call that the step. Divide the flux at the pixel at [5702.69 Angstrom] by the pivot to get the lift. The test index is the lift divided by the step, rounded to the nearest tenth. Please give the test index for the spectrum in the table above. -1.0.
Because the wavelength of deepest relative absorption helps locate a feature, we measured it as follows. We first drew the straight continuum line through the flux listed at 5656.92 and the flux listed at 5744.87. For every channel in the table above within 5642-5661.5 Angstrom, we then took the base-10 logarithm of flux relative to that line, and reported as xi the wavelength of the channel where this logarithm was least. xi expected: 5646.51 Angstrom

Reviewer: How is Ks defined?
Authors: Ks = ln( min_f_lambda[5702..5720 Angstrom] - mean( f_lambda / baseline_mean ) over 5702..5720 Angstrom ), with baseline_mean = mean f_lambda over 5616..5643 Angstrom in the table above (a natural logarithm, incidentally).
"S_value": 2.90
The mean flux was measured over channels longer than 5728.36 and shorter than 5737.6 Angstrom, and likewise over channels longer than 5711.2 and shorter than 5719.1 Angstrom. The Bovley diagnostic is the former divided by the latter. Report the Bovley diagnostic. 0.97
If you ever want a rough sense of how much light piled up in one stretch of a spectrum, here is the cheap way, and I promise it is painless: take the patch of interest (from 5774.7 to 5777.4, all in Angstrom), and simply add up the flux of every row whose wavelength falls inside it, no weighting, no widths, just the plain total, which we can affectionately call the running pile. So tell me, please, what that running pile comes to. 52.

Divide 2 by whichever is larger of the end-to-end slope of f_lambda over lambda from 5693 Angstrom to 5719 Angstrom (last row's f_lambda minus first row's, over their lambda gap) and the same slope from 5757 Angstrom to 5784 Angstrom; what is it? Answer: 18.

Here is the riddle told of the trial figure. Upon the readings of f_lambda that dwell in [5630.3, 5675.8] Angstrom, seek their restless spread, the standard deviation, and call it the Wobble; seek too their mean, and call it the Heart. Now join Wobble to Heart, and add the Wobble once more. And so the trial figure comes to 26.2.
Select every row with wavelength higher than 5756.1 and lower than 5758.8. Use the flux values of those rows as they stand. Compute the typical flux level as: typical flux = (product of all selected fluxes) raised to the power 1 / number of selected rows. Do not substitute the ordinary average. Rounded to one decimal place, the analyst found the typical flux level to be 26.1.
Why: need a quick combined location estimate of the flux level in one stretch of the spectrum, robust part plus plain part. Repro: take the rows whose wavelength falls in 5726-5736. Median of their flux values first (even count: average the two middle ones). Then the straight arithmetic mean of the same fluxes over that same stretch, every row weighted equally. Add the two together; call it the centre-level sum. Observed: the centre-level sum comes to 46.4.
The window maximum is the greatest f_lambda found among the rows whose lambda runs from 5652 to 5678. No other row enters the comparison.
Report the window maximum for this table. 25.56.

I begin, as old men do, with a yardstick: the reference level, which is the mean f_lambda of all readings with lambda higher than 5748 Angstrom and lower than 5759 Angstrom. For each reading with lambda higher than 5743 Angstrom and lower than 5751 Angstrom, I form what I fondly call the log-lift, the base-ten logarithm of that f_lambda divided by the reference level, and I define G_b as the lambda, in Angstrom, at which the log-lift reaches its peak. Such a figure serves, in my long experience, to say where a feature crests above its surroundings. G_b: 5748.84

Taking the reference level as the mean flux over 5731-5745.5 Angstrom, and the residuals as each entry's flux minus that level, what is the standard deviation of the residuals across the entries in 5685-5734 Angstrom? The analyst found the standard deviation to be 1.9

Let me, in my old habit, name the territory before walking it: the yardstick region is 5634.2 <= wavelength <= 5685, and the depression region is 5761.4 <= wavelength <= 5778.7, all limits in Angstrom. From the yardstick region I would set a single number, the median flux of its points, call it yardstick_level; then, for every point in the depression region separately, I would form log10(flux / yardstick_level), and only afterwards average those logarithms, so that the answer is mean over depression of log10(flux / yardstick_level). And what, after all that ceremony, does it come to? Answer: 0.042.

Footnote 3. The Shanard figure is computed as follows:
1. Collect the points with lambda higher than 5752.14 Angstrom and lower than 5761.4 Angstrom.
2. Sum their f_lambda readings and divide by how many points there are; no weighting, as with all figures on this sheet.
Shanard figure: 23.7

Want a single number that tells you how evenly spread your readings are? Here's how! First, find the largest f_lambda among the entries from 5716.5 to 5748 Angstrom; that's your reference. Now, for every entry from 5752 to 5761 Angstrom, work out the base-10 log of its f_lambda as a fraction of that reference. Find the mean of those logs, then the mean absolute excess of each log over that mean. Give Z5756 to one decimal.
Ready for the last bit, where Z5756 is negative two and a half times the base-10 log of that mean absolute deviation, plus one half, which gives 4.1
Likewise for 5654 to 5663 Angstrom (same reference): 4.8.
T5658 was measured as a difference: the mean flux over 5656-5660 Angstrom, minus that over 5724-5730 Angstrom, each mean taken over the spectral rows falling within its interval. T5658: -2.5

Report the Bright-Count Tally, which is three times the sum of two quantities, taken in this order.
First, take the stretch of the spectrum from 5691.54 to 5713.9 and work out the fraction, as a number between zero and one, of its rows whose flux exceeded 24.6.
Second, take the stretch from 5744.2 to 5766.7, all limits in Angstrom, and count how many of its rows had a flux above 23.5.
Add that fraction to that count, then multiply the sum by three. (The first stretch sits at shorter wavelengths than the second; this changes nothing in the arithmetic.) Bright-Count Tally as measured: 25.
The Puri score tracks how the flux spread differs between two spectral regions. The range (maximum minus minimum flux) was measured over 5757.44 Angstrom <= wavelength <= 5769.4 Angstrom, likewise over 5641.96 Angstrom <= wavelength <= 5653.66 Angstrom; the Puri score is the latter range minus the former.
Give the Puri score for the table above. 1.2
